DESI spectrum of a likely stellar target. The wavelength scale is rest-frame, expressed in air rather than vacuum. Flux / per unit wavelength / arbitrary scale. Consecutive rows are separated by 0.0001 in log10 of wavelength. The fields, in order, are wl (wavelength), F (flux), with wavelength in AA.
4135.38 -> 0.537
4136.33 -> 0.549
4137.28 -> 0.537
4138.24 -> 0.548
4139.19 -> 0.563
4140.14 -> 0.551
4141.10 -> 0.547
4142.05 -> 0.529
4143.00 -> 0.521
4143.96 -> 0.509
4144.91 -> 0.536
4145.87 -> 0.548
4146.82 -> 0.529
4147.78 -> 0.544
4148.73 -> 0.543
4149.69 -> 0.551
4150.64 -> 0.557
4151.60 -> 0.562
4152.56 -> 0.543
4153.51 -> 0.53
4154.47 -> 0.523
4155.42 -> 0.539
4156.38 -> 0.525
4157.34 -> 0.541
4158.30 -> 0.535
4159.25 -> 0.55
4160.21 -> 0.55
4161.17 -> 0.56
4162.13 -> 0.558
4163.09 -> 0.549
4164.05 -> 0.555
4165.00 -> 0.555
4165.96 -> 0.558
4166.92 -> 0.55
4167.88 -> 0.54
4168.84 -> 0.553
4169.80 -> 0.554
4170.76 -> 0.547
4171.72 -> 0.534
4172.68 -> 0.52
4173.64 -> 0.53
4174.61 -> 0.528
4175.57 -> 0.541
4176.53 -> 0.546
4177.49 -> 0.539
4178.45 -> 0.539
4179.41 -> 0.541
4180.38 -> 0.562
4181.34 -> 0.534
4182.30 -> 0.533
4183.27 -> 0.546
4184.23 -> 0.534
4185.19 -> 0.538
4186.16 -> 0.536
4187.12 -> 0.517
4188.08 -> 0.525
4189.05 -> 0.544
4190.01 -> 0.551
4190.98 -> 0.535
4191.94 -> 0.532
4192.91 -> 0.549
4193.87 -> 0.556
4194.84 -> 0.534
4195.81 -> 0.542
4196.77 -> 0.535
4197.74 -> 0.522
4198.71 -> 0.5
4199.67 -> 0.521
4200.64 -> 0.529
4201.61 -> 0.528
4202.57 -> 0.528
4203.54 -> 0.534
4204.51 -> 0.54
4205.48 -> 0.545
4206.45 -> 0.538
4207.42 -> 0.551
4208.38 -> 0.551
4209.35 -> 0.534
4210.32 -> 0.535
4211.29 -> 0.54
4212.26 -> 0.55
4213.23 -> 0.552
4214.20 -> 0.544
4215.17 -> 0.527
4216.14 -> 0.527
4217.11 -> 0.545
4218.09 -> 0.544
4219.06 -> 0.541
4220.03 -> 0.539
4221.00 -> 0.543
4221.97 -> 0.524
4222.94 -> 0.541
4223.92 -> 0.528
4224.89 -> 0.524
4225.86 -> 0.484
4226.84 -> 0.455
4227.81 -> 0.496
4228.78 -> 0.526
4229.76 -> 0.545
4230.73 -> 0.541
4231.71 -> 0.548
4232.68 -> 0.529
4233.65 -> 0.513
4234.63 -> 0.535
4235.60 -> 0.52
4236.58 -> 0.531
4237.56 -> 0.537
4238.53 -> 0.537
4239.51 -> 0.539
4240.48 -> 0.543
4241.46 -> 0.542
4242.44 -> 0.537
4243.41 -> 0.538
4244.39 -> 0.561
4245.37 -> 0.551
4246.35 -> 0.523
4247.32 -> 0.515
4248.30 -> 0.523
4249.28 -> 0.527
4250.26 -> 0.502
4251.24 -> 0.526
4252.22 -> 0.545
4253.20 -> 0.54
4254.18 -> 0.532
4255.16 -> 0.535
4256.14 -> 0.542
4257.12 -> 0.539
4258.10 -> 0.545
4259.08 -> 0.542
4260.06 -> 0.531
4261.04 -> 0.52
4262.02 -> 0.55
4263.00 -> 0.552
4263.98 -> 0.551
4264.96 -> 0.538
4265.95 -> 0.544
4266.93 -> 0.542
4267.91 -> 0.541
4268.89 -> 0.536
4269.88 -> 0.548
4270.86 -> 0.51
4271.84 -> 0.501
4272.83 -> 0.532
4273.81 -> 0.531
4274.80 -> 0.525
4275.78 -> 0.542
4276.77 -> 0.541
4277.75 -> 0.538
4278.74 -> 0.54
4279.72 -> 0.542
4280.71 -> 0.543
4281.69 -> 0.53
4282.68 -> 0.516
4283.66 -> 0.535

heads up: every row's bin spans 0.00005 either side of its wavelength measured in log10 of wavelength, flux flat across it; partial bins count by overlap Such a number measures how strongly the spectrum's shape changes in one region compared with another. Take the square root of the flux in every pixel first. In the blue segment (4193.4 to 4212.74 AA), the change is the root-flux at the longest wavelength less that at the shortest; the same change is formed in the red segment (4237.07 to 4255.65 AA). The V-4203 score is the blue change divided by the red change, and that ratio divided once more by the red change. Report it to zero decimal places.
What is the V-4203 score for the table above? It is -2162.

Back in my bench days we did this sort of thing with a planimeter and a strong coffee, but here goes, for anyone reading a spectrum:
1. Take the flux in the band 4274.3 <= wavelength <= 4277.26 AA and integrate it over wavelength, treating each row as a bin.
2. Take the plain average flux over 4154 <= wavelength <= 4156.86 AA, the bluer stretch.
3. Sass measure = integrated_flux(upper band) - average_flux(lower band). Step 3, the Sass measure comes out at 1.05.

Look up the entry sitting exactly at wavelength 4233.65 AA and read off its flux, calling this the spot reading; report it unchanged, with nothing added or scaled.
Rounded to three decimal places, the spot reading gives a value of 0.513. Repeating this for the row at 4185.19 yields 0.538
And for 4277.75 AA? 0.538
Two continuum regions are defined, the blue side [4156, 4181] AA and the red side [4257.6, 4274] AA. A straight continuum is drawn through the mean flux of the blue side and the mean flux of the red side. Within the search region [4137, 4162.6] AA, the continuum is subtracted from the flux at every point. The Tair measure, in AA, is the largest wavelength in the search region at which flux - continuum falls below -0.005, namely 4158.30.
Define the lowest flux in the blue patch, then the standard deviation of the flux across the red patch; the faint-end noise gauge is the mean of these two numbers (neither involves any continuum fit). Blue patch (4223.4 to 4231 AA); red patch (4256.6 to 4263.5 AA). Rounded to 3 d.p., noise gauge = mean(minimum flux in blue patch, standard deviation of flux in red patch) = 0.233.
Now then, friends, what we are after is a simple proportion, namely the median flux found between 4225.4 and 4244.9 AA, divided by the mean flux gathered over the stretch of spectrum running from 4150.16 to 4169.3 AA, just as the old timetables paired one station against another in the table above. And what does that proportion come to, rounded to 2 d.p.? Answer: 0.98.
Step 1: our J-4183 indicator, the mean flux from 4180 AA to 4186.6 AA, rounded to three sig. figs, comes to 0.540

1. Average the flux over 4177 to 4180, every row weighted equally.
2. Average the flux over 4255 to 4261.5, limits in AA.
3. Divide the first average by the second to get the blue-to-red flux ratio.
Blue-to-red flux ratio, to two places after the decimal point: 1.01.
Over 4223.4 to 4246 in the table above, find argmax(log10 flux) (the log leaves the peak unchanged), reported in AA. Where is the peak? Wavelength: 4244.39 AA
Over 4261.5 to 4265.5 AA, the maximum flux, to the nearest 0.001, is 0.552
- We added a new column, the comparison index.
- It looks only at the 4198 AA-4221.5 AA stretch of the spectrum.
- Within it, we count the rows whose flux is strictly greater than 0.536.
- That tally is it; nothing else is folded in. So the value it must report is 14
